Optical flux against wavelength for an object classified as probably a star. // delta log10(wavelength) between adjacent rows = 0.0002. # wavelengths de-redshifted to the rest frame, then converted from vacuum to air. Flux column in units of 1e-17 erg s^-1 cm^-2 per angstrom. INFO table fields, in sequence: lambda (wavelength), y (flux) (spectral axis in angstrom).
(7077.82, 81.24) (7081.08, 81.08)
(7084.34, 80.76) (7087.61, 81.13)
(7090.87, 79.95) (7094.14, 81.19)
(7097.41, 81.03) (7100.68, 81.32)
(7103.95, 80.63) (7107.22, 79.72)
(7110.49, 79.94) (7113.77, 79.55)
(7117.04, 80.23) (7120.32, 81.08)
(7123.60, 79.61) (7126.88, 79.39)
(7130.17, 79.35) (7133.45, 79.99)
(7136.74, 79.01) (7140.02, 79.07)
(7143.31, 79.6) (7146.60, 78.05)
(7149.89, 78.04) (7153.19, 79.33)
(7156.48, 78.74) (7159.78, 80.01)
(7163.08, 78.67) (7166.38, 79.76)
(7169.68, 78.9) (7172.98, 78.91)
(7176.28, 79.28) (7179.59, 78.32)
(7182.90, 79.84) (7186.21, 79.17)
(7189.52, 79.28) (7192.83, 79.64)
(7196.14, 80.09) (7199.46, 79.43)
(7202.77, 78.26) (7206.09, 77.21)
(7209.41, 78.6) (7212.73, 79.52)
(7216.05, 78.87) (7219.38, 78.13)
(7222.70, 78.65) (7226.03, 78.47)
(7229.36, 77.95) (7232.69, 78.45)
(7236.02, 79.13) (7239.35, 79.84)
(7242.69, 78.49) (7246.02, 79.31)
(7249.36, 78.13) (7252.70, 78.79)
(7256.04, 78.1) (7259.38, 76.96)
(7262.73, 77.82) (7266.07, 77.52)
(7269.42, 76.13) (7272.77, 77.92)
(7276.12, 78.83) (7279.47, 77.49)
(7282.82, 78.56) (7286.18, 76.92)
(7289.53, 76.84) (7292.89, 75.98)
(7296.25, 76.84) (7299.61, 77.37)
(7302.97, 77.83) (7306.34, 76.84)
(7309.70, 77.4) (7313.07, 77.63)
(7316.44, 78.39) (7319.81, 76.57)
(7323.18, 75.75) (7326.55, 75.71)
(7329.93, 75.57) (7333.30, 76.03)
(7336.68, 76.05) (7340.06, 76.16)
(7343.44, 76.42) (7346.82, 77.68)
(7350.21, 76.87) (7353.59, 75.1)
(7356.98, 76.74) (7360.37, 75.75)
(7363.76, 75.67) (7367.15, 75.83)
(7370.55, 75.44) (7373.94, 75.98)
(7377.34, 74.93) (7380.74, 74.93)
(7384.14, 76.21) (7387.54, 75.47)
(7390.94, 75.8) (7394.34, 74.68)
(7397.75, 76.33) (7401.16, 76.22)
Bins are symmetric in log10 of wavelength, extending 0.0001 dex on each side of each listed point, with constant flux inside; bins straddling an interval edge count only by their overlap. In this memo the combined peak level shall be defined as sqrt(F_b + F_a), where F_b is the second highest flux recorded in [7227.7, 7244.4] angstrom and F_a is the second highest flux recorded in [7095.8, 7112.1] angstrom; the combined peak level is 12.7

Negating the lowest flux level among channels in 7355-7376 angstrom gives -75.4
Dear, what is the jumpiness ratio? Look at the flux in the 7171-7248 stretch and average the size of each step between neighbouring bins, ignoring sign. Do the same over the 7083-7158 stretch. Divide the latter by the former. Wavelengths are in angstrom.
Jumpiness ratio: 0.88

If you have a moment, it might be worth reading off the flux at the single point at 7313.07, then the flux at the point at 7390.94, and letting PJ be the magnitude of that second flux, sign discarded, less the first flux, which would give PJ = -1.8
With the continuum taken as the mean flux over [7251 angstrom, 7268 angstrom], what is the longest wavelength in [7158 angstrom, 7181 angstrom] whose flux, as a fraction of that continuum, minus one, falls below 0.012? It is 7179.59 angstrom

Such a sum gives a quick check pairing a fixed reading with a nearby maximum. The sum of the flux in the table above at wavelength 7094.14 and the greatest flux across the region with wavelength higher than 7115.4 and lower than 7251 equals 162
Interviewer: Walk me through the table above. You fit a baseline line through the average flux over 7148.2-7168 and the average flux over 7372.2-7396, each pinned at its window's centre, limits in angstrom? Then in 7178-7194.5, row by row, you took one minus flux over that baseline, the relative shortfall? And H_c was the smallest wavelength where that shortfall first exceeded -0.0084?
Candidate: 7179.59 angstrom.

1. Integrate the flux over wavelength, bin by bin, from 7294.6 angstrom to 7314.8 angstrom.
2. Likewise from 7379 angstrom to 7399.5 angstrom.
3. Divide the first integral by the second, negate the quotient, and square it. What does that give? 1.02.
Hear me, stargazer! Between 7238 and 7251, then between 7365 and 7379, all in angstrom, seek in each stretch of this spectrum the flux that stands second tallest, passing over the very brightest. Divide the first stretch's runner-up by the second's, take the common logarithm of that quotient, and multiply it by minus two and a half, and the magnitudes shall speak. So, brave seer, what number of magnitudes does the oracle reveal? -0.05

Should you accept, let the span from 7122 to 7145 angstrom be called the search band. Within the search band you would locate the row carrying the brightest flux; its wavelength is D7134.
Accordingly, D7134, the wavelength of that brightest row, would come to 7133.45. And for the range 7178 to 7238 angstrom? 7196.14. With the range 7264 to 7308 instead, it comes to 7276.12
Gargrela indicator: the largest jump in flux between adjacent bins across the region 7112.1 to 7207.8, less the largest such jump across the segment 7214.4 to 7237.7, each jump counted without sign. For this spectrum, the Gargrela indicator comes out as 0.8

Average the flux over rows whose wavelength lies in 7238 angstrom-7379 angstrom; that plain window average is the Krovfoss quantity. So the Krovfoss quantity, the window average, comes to 77.0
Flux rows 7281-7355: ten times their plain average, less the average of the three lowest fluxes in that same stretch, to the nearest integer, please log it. 692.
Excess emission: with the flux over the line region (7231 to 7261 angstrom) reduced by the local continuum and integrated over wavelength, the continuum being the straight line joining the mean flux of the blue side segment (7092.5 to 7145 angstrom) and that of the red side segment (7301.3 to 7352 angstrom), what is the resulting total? 17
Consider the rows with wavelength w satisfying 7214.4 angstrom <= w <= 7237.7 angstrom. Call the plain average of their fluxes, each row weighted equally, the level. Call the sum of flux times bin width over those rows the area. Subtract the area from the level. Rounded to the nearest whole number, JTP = -1751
